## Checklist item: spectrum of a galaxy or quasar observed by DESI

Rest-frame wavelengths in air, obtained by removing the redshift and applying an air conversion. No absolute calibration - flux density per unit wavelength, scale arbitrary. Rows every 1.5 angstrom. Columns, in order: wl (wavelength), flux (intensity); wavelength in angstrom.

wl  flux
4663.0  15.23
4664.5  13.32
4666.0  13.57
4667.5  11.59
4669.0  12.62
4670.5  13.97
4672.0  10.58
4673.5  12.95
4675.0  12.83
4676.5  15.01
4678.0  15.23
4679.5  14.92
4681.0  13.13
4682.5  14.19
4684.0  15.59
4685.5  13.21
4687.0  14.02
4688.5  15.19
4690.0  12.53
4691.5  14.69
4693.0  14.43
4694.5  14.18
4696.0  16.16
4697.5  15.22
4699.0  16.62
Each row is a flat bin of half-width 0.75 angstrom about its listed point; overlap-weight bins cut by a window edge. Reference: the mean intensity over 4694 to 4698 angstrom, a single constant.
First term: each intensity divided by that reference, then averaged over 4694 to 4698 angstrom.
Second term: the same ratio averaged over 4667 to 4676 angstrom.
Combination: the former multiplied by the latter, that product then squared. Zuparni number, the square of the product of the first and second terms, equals 0.67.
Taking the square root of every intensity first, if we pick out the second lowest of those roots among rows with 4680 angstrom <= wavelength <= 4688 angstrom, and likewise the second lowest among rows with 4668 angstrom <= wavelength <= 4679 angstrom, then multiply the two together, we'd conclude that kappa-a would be 12.9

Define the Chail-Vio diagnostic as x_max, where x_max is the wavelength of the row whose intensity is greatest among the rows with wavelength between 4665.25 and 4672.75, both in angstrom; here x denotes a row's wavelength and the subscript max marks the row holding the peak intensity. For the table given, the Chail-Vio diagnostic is 4670.5 angstrom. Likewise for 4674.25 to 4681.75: 4678.0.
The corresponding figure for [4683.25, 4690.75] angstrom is 4684.0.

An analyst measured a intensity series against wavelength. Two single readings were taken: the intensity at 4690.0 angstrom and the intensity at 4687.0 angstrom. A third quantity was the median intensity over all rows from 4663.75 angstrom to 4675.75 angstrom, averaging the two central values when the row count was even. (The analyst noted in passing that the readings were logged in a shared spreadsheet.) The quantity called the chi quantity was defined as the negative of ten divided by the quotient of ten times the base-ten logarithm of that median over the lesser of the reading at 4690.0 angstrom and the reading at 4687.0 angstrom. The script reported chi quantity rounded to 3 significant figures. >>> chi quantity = -11.3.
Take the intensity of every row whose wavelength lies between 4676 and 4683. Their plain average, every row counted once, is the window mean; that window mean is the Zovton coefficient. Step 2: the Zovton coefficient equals 14.5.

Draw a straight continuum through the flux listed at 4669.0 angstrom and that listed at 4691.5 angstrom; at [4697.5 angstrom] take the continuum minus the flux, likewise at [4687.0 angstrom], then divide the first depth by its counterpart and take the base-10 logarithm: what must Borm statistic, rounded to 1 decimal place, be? -1.1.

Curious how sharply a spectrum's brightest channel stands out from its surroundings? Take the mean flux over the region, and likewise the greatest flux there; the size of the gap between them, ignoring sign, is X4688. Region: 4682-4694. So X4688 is 1.36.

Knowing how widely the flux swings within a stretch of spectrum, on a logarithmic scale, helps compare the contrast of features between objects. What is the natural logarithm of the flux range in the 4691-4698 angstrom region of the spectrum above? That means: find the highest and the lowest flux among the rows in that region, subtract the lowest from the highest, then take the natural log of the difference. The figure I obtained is 0.68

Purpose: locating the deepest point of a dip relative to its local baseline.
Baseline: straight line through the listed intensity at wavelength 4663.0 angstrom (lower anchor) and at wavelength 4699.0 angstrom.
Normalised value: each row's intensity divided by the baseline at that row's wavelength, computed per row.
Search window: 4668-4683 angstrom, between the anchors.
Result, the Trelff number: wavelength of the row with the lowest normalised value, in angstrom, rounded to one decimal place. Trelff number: 4672.0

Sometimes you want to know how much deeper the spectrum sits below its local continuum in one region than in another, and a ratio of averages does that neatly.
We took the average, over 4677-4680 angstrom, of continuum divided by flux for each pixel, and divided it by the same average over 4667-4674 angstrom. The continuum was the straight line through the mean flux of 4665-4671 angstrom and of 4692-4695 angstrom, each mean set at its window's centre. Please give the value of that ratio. 0.84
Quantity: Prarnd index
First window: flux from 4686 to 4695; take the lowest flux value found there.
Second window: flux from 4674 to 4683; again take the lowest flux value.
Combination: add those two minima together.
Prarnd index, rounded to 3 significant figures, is 25.4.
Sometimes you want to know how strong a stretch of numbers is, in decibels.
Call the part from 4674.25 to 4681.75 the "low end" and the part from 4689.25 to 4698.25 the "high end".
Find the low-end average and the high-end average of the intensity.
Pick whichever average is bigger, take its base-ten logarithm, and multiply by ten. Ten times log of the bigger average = 11.6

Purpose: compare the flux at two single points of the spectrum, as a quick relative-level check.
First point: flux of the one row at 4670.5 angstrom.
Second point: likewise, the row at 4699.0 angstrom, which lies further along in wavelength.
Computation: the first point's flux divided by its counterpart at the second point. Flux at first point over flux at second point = 0.84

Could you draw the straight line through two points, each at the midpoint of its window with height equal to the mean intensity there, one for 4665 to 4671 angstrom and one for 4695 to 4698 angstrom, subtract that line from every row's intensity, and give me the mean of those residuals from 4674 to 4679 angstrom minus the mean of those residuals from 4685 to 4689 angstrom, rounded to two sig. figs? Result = 1.2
